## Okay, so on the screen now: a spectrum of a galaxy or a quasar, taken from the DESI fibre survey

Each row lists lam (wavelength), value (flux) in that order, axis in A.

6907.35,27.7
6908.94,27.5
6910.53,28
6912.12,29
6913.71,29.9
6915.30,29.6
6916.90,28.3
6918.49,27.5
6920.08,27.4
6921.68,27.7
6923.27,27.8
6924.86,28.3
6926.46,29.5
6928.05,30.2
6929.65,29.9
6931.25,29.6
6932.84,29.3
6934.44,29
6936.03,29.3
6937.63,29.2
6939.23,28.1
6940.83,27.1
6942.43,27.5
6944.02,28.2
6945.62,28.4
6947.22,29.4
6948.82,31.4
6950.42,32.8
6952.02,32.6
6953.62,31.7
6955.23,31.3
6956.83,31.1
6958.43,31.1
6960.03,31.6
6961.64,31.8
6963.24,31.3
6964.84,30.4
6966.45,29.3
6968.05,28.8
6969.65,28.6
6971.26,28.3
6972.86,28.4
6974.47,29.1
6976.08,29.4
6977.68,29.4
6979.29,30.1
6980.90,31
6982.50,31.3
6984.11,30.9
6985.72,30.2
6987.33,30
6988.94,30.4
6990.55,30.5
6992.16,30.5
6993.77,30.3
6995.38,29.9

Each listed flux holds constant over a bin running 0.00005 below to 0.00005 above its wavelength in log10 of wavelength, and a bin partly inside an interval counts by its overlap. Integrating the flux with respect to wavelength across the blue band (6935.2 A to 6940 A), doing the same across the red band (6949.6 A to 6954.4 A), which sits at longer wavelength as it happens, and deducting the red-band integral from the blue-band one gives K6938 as -17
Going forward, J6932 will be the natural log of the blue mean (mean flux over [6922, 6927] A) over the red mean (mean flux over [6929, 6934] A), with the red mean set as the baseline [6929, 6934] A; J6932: -0.04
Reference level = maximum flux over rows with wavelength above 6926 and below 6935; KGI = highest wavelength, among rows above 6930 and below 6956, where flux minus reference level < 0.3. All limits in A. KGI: 6947.22 A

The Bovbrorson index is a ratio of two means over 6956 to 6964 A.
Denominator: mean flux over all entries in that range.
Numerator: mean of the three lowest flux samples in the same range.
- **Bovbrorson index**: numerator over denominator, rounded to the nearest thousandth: 0.993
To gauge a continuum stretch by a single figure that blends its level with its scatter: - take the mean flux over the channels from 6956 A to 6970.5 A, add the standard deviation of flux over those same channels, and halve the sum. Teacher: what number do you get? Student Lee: 15.8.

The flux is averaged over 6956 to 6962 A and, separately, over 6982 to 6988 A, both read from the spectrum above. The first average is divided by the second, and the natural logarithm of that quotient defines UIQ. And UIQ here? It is 0.03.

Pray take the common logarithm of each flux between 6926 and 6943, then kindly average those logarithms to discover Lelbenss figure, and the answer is 1.462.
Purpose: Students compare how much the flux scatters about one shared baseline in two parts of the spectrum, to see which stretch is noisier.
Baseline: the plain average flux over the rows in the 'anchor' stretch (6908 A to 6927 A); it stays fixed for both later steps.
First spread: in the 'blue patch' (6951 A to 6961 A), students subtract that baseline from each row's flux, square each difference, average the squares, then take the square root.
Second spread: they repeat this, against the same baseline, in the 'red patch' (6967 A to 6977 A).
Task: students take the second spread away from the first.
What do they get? 2.7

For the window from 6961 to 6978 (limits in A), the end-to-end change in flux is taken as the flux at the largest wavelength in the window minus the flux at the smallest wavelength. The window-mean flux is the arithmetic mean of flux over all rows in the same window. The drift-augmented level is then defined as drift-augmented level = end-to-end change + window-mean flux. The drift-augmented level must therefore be 27.1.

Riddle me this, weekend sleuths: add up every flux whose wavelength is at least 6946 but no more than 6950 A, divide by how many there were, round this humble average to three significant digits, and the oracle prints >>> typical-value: 30.4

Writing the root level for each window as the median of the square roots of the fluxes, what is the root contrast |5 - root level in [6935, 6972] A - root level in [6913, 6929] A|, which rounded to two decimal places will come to 5.74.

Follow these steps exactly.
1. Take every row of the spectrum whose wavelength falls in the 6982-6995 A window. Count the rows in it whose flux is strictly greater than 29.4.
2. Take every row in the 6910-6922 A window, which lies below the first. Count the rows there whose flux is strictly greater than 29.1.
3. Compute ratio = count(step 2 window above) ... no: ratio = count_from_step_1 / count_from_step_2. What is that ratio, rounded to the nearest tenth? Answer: 4.0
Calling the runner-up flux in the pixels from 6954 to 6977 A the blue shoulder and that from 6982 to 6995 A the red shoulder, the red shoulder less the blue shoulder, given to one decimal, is -0.7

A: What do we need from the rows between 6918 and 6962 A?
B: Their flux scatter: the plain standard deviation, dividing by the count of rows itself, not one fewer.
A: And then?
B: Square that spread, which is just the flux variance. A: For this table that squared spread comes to 2.8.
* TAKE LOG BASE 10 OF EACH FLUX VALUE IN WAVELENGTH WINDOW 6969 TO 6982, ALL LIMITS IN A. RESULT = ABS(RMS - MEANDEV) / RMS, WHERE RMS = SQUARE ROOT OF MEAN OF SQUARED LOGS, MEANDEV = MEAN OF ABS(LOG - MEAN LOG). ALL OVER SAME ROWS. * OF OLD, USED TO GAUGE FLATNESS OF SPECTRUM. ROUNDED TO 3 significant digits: 0.993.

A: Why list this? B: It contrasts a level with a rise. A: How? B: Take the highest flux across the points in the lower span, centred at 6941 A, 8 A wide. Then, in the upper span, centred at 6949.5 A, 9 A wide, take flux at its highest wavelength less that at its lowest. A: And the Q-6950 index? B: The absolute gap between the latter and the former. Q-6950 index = 25.9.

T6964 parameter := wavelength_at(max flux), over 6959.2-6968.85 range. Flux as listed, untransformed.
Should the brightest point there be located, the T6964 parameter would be 6961.64 A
